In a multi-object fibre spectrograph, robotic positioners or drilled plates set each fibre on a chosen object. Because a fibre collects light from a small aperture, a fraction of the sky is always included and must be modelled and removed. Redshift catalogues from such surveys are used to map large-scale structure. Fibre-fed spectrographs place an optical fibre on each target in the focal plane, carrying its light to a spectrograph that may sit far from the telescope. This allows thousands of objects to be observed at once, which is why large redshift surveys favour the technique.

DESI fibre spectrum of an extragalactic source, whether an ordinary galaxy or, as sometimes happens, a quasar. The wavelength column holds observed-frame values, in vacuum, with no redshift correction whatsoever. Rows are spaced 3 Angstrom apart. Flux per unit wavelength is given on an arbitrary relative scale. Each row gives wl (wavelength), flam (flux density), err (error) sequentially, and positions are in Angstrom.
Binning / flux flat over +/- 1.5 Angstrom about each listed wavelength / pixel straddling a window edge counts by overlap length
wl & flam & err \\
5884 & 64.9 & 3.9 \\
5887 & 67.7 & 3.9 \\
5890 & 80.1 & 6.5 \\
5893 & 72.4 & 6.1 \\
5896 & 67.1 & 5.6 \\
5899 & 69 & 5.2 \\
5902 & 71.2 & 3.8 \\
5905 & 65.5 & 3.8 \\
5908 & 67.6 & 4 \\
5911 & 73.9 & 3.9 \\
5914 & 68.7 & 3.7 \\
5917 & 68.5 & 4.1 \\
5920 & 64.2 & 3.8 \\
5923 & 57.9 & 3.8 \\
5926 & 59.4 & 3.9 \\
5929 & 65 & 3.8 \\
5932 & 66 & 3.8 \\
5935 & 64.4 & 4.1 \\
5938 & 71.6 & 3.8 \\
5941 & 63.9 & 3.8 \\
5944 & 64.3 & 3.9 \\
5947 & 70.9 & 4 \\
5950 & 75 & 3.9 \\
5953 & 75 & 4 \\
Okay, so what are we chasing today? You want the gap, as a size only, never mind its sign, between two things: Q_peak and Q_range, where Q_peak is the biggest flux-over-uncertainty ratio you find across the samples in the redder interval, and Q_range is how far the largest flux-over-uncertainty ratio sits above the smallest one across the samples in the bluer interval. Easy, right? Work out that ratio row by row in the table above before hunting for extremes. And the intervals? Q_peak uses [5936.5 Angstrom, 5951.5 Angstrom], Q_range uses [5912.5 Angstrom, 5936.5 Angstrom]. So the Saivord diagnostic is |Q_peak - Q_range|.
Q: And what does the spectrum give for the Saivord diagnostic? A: 15.9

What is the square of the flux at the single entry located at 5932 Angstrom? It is 4356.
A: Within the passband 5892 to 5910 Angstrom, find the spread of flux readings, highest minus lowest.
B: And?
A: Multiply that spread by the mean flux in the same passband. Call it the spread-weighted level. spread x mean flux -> 475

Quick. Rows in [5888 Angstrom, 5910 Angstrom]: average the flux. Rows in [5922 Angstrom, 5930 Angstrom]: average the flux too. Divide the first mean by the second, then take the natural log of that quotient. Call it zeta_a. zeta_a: 0.15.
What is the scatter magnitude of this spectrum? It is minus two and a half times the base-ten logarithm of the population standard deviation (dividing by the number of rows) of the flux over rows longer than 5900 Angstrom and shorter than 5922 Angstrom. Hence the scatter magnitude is -1.21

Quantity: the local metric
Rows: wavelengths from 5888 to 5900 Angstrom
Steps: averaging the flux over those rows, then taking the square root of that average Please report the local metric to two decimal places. 8.49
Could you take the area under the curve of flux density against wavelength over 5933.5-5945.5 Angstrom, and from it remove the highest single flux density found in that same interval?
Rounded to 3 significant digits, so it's 721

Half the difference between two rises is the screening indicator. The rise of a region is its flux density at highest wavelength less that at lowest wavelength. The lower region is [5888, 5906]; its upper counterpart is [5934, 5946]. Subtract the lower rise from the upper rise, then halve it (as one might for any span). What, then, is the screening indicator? 7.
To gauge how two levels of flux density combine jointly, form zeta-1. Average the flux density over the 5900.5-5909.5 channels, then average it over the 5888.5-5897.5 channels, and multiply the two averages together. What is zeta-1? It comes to 4985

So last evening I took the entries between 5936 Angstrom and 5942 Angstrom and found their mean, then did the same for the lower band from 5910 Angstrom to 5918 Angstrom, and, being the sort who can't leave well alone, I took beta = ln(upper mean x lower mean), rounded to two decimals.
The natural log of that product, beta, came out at 8.47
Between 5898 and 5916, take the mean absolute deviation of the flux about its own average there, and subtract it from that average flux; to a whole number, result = 67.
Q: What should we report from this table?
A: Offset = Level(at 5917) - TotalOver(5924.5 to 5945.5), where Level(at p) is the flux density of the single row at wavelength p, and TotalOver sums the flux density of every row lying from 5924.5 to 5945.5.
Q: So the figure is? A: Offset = -386.1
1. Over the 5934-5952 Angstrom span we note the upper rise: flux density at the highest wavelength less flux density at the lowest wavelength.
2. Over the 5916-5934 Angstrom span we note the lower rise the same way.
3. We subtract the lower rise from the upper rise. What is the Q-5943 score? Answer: 13.1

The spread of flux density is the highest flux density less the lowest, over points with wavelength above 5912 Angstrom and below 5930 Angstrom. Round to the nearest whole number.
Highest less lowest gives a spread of 11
